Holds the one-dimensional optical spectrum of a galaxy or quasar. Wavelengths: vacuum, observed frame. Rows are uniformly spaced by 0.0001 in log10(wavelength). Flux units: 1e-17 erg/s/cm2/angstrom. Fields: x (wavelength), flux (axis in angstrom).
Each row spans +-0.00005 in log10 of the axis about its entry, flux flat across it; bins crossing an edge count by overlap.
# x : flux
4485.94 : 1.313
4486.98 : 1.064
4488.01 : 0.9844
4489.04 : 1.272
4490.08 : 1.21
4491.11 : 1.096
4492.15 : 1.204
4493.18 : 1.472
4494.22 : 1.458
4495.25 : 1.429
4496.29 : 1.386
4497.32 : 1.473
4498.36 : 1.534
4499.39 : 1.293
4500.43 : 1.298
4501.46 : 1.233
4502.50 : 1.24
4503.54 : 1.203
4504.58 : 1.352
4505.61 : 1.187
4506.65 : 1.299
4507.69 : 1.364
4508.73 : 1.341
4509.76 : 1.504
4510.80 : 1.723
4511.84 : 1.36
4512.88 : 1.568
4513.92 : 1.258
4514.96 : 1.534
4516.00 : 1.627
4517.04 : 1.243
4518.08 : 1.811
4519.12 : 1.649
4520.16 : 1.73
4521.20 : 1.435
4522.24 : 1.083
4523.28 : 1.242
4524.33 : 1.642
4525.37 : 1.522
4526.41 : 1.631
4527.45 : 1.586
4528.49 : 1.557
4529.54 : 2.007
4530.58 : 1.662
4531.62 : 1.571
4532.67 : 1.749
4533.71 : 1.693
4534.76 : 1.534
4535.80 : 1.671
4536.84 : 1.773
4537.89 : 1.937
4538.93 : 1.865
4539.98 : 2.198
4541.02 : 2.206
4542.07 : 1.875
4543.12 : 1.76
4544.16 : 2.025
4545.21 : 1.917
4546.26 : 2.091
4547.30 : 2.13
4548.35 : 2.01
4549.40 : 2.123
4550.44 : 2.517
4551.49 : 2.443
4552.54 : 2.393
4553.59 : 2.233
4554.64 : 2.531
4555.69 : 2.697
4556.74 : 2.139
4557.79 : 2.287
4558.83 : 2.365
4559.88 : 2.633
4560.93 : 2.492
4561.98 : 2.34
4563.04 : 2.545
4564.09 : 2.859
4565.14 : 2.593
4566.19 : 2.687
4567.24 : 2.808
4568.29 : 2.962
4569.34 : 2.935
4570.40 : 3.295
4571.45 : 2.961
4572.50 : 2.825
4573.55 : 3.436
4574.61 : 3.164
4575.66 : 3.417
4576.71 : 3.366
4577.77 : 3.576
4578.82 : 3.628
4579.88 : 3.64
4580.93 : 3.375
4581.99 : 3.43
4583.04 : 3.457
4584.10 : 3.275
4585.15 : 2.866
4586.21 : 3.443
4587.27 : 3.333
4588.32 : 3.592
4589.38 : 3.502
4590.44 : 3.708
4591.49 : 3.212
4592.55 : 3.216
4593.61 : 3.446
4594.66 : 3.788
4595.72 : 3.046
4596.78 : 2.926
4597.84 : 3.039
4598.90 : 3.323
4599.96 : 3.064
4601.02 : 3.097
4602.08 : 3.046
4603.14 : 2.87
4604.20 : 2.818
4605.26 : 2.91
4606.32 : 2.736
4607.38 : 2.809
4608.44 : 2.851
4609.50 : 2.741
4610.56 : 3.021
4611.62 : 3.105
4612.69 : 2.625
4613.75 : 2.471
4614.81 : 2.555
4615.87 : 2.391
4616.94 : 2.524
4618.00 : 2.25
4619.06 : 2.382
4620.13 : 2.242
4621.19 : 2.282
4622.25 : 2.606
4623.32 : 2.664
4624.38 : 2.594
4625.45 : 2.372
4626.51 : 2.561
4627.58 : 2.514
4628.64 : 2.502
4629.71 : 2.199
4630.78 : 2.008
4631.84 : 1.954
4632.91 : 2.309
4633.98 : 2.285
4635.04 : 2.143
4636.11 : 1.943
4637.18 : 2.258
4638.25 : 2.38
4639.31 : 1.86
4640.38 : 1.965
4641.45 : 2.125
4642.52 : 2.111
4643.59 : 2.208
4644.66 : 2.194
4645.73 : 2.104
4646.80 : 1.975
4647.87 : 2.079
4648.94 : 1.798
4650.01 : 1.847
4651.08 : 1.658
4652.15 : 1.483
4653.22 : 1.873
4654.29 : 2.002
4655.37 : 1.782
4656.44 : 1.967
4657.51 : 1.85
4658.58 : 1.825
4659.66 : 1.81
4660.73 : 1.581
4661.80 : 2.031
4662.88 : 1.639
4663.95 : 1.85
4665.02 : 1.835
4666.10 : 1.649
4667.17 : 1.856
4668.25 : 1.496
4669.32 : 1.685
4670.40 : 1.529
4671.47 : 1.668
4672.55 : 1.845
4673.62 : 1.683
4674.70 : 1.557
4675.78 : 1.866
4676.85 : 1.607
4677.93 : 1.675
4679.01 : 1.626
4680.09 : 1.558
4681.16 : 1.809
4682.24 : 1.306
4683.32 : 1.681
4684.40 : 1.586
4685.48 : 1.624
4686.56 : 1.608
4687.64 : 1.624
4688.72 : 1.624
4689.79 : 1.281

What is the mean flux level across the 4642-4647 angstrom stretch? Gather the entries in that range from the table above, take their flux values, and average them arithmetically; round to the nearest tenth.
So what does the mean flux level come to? 2.1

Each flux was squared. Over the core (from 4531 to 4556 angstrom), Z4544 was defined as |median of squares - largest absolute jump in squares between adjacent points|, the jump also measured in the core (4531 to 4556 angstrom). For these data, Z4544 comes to 2.2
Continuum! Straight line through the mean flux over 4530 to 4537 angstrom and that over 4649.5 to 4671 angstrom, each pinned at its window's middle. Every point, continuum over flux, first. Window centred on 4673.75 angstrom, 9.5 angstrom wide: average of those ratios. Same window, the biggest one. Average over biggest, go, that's 0.92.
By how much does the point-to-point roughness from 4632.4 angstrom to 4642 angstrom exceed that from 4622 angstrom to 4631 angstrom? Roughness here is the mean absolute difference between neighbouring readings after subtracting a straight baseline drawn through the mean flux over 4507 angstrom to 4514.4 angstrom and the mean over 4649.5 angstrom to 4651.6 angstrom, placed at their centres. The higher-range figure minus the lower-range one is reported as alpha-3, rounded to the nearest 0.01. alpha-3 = 0.06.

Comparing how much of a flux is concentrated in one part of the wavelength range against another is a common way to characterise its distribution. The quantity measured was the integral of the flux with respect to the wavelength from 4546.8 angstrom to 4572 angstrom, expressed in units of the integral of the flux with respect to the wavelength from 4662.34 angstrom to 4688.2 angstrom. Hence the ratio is 1.5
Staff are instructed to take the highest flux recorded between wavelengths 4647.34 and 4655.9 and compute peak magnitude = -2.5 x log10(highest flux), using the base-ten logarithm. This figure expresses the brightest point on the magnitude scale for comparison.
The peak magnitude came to -0.79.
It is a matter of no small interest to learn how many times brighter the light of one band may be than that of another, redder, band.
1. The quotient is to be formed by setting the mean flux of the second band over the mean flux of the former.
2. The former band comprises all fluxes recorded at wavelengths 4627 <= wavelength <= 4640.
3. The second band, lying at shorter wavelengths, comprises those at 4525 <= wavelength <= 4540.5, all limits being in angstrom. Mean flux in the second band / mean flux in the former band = 0.79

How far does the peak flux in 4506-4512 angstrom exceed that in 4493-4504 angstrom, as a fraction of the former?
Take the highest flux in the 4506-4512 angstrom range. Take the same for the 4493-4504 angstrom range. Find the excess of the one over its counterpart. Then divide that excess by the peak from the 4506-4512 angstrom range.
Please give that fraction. 0.1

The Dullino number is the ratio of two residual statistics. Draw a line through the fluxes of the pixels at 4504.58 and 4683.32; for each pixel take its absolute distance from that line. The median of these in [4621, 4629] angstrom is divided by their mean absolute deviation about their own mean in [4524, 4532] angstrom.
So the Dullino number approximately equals 10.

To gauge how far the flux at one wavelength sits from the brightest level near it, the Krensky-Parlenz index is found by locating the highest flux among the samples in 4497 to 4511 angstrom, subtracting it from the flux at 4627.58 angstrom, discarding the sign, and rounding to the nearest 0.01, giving 0.79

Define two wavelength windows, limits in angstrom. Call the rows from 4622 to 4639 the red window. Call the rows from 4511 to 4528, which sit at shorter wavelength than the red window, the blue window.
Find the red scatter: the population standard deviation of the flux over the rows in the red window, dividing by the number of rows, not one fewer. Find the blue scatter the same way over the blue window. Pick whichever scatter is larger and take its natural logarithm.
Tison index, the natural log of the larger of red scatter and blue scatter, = -1.48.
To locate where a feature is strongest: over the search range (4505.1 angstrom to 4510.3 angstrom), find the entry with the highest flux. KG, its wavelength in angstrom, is 4509.76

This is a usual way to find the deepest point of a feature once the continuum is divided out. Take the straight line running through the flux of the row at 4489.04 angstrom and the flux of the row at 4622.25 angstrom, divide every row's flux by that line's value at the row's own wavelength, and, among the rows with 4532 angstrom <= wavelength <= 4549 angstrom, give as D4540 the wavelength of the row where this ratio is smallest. 4534.76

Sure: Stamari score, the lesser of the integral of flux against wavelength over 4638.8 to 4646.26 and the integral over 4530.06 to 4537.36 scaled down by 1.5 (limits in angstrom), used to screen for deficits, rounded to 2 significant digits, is 8.1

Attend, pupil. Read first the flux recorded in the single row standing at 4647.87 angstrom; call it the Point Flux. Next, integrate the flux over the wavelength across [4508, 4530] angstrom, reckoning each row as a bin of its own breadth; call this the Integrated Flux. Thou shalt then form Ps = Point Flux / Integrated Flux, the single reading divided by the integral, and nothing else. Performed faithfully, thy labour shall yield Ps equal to 0.062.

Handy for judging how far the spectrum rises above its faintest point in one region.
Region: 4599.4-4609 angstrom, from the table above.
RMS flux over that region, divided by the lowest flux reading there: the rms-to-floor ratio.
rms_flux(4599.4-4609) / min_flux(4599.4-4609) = 1.06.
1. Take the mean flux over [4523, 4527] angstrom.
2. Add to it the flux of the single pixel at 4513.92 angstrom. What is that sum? 2.8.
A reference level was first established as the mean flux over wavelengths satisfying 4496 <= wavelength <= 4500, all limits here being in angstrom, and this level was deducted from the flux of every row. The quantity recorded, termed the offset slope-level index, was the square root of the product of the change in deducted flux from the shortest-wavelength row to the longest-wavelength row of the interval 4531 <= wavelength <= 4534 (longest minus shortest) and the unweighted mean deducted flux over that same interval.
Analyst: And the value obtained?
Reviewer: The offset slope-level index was 0.17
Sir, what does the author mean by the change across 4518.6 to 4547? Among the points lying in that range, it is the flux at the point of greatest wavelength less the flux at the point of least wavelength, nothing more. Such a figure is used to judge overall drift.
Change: 0.44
